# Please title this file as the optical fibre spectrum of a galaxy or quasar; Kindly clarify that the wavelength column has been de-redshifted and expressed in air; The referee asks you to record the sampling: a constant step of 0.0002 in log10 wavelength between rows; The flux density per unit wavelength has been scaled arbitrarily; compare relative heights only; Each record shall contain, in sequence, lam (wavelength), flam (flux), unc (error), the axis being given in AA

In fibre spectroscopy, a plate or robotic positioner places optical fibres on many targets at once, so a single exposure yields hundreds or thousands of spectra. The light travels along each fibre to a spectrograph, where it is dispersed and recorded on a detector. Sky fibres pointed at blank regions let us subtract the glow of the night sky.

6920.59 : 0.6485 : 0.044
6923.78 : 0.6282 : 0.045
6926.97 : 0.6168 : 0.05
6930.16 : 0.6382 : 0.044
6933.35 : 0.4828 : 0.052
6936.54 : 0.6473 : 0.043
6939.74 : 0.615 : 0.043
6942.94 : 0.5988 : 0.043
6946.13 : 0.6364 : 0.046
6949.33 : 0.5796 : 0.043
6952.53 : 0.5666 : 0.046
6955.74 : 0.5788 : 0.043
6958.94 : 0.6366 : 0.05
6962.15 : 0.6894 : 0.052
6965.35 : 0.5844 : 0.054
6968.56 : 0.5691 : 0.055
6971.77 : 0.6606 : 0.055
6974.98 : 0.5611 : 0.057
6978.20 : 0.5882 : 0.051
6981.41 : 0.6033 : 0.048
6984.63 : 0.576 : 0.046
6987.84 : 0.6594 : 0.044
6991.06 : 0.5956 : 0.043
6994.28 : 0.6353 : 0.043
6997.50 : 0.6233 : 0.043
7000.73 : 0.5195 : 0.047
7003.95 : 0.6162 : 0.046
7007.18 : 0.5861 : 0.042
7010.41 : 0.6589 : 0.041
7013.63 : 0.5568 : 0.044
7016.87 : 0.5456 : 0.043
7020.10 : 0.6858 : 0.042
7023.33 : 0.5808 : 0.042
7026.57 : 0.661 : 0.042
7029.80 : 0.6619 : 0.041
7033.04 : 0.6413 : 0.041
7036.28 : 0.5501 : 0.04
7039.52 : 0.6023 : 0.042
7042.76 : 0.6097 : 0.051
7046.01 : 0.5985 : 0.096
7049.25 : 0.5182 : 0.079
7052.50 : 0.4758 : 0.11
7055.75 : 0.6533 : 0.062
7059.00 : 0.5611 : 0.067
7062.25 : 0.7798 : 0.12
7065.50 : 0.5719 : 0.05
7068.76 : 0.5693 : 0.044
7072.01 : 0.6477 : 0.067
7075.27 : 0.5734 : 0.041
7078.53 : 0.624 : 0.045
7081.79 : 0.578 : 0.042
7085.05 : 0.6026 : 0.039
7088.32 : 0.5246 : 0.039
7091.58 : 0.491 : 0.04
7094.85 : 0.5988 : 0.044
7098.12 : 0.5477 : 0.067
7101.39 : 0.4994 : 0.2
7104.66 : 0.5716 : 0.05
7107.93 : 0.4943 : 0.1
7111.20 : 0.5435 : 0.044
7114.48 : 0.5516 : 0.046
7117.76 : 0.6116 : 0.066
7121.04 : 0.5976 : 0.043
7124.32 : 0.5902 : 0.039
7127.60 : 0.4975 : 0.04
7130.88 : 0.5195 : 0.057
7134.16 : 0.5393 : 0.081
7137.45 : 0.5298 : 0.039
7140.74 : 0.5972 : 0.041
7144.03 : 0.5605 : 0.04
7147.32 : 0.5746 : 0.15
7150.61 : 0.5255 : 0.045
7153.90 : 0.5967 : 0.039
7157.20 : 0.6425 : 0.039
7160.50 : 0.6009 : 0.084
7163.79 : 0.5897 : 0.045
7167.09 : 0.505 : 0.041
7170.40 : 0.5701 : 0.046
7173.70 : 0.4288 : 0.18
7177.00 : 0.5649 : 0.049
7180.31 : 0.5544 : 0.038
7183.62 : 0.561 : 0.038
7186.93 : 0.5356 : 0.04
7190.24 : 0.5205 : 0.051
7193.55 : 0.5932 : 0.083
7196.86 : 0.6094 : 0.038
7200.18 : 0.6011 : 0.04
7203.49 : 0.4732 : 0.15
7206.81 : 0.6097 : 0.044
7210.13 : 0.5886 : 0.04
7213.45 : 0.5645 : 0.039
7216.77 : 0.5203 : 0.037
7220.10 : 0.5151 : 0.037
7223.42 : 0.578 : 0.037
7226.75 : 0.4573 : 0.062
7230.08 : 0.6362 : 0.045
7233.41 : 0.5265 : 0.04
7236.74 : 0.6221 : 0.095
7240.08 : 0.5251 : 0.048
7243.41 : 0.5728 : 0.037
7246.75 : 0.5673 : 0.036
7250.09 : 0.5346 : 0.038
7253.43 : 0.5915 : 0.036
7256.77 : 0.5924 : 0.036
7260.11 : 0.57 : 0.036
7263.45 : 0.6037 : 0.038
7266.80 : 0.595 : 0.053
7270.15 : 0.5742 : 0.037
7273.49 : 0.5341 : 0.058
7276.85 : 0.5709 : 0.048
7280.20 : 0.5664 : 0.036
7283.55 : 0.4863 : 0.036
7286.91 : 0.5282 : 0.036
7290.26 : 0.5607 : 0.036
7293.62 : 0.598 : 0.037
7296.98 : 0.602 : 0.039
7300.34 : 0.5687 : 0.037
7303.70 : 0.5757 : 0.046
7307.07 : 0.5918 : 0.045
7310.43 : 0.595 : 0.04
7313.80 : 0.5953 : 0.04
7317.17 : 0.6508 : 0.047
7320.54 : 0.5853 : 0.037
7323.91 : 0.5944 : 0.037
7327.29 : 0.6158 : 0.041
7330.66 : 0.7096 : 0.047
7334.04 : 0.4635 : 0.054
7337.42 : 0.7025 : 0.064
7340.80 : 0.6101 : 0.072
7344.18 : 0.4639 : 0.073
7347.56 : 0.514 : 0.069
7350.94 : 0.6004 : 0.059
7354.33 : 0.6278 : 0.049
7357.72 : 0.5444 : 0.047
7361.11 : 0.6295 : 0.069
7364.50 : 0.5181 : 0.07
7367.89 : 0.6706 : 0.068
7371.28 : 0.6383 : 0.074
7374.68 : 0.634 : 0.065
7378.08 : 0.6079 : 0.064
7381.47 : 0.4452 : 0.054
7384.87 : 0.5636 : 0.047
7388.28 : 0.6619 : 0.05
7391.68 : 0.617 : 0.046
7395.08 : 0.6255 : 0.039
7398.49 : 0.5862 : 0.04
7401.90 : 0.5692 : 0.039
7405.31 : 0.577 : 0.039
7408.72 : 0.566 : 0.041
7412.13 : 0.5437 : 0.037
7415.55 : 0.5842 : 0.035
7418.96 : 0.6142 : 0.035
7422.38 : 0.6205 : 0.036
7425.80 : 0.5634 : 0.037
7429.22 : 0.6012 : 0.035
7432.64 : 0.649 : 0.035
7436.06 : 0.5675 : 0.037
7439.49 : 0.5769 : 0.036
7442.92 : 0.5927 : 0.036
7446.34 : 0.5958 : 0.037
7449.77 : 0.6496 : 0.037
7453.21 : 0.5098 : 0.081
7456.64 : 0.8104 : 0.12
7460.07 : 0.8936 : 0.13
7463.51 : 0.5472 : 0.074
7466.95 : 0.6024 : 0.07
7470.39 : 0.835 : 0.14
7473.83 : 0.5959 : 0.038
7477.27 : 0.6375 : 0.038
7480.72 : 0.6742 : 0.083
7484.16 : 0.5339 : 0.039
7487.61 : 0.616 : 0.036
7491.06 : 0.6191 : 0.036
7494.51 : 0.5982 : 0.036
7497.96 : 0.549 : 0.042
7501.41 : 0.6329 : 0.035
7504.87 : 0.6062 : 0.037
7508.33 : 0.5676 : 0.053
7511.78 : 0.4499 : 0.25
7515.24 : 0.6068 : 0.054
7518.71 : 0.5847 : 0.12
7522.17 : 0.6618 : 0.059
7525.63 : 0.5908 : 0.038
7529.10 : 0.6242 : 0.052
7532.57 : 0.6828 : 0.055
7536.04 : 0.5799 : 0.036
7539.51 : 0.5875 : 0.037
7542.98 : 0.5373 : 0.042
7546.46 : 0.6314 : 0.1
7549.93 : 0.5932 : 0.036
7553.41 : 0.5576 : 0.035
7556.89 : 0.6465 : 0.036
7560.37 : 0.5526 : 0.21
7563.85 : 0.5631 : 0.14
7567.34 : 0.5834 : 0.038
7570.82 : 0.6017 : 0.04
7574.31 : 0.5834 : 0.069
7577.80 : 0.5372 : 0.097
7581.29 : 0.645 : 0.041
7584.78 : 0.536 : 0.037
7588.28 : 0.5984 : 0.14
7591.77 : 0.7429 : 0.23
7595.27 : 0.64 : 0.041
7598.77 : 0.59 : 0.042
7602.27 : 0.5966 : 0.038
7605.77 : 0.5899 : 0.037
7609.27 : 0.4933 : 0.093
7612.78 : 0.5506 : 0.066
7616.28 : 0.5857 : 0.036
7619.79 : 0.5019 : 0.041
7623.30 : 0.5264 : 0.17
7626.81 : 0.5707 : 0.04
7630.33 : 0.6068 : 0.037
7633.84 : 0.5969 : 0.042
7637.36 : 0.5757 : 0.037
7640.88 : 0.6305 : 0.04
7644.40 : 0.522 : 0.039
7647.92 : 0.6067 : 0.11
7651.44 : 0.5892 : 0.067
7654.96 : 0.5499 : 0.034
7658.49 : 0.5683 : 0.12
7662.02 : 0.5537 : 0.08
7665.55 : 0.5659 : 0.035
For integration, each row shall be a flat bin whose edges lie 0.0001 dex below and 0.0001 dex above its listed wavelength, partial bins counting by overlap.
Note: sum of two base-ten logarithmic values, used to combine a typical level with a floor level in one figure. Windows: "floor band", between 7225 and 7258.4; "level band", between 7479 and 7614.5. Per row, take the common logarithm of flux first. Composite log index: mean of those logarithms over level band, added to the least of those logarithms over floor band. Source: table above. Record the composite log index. -0.568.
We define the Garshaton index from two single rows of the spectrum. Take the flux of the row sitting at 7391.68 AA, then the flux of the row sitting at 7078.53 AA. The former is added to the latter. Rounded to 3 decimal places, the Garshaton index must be 1.241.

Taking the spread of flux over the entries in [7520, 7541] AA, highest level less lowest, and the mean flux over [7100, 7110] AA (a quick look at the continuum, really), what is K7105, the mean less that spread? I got 0.42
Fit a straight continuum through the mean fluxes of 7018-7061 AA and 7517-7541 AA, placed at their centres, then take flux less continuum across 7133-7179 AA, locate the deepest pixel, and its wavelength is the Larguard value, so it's 7173.70 AA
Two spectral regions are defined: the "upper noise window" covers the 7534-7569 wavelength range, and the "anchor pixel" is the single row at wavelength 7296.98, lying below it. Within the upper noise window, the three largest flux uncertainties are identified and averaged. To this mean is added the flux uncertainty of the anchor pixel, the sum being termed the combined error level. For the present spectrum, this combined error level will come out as 0.189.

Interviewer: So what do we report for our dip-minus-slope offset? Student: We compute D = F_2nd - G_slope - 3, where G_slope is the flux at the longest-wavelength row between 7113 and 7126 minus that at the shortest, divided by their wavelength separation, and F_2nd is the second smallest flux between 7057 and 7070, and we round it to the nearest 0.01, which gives -2.43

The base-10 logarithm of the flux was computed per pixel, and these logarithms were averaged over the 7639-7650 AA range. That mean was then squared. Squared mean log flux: 0.054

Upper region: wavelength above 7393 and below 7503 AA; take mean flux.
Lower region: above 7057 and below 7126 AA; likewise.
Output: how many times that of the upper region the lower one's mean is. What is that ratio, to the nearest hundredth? 0.94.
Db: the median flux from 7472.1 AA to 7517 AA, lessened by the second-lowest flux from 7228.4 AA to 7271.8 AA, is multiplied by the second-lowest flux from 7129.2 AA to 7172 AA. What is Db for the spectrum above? 0.041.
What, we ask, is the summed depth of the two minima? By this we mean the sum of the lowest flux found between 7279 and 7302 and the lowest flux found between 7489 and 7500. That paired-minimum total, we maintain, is 1.04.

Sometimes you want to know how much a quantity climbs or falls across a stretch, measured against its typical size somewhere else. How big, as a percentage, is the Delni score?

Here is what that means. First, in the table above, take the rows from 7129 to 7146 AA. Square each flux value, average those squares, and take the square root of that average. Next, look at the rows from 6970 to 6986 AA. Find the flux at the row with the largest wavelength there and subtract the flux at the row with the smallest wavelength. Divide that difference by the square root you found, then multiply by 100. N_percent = -15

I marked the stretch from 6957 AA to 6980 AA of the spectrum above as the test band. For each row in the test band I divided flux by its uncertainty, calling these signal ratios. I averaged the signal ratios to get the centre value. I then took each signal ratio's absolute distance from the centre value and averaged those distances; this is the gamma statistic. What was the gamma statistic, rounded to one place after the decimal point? 1.0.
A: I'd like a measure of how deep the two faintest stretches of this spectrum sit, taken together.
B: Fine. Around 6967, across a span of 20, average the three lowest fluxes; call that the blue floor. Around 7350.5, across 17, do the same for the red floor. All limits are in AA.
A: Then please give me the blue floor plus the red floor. 1.08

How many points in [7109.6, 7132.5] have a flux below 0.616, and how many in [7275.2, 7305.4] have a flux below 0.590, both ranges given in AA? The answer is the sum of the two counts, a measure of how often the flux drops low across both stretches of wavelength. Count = 14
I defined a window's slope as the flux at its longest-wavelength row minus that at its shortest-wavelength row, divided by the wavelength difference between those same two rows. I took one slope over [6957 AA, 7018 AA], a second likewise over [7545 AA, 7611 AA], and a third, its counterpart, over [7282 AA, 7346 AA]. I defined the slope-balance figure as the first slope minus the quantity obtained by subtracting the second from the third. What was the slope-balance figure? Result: -0.003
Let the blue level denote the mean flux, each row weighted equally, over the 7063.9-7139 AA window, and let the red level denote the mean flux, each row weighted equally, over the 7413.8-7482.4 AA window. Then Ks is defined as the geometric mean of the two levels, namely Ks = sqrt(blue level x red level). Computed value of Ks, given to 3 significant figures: 0.597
